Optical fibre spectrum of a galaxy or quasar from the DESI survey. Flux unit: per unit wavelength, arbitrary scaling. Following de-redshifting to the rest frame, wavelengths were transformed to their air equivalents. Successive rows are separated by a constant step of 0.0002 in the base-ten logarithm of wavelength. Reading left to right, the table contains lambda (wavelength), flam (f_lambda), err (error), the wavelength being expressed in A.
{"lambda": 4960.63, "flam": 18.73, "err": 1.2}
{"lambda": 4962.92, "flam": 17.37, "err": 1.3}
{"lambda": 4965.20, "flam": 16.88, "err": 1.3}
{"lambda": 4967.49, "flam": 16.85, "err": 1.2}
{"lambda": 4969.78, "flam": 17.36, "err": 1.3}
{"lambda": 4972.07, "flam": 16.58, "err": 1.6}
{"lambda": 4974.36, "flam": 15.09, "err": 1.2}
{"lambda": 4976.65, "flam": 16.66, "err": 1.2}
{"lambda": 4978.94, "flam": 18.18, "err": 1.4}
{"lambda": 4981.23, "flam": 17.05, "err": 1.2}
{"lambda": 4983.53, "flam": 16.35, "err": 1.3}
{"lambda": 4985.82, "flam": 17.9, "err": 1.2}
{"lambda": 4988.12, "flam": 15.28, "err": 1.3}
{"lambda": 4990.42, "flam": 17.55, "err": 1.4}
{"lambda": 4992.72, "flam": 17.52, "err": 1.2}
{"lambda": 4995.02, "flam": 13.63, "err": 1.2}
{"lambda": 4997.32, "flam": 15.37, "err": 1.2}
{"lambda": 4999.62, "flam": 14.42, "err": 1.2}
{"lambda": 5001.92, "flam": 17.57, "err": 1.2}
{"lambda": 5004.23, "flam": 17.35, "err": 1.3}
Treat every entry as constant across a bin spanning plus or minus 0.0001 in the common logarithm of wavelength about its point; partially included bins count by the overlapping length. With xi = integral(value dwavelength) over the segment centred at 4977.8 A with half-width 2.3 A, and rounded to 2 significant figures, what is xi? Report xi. 80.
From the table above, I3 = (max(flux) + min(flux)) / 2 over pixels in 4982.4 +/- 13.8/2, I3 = 16.7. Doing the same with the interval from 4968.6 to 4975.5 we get 16.2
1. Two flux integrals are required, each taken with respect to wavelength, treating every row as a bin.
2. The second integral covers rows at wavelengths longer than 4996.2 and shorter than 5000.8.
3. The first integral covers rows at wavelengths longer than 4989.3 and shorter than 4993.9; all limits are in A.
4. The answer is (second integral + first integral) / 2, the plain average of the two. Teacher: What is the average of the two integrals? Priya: 74.6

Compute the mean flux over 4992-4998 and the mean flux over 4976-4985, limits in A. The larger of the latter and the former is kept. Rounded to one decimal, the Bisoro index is 17.1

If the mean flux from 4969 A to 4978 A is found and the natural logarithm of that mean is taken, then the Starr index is 2.80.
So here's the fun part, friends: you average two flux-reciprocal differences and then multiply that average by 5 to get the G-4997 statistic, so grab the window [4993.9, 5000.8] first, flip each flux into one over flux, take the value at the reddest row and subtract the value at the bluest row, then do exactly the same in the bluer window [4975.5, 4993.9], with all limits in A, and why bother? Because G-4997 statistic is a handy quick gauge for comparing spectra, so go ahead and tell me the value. -0.017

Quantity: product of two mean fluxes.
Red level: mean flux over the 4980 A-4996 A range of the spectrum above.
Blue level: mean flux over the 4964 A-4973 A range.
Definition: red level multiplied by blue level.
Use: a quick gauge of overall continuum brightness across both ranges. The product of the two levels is 279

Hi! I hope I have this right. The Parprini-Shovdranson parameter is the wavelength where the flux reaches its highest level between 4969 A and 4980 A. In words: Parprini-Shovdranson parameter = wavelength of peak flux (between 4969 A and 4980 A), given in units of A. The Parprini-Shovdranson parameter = 4978.94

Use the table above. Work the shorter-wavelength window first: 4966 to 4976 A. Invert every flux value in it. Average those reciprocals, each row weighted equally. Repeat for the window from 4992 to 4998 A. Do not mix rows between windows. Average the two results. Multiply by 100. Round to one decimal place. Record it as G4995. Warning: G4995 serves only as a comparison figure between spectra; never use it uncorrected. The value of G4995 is 6.3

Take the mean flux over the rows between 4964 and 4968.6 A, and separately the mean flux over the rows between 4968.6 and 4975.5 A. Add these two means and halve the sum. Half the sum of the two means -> 16.6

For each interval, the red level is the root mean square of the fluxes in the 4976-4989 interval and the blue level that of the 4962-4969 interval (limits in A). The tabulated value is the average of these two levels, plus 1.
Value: 18.0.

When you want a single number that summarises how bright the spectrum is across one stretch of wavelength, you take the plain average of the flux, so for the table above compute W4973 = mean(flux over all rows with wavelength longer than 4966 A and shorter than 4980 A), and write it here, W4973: 16.8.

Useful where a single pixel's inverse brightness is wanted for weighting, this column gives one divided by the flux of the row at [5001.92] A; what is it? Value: 0.0569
